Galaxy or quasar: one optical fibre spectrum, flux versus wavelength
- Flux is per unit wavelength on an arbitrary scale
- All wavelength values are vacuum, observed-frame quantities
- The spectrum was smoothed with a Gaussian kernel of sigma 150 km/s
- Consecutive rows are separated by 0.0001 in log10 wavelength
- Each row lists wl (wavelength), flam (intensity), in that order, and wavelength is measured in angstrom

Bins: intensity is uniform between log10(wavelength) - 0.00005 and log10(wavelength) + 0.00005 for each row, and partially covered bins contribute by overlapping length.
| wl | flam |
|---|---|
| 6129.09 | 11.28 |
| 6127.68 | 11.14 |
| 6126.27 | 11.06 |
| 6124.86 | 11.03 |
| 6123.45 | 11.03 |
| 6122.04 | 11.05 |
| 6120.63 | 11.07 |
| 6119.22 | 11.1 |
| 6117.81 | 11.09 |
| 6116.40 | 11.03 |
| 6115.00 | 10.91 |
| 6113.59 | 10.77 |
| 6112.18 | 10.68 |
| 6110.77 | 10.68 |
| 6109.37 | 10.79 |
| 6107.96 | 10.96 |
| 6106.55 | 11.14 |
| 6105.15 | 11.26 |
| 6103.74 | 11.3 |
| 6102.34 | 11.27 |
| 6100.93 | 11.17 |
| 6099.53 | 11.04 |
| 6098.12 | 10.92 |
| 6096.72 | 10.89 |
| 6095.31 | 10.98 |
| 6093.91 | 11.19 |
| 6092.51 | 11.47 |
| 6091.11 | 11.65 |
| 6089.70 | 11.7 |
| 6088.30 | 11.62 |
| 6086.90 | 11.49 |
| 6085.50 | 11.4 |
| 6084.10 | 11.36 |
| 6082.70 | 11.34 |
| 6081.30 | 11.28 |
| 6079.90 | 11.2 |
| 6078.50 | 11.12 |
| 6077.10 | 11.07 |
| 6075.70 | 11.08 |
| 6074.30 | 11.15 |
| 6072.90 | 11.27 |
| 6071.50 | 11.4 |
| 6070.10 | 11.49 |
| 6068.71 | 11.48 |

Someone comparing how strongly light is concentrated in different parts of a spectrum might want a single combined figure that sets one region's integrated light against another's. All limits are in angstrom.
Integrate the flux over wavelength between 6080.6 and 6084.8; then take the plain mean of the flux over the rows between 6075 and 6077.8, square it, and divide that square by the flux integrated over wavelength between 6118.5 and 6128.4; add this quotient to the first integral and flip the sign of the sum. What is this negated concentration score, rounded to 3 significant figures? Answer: -48.7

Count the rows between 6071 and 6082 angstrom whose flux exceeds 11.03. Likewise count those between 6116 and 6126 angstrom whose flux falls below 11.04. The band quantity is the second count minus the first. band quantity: -5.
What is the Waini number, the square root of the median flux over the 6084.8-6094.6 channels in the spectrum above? 3.39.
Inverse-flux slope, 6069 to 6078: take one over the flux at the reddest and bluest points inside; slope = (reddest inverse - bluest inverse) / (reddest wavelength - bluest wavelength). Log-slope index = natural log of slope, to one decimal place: -7.7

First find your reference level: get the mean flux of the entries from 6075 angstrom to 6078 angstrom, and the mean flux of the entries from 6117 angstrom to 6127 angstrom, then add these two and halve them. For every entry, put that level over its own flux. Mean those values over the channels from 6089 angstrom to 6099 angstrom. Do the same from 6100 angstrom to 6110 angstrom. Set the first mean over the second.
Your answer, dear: 0.989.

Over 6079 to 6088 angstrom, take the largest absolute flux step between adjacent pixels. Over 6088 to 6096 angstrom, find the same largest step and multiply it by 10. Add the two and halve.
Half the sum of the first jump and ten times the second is 1.4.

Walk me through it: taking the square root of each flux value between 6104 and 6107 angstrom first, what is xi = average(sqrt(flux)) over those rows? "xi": 3.35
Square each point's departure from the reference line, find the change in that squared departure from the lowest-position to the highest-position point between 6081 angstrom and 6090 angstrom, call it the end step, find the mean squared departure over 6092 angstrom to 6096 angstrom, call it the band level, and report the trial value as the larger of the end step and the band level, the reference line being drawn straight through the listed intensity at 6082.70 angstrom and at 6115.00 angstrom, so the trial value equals 0.20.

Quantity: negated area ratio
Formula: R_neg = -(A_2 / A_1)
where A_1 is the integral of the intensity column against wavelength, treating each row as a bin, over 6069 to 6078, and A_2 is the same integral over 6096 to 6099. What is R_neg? -0.32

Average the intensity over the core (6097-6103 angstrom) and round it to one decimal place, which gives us 11.1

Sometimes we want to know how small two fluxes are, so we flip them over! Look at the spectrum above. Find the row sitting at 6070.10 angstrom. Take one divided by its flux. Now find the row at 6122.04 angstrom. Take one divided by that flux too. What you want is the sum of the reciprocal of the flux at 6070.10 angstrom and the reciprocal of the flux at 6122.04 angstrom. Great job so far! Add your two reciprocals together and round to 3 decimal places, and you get 0.178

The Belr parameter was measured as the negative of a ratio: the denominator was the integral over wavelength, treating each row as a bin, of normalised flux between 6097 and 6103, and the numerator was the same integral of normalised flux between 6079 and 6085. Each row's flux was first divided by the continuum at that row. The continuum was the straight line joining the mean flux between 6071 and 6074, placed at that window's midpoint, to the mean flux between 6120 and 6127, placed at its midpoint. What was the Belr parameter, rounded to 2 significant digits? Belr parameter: -1.0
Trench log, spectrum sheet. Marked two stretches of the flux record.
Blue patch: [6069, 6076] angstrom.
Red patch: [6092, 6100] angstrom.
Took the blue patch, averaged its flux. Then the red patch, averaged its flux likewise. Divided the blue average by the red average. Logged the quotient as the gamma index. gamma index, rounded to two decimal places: 1.02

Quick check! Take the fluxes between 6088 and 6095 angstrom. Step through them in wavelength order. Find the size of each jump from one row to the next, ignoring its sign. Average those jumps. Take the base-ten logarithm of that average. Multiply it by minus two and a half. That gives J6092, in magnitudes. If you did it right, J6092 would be 2.1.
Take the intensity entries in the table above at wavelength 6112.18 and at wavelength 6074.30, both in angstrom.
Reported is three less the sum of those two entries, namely -18.8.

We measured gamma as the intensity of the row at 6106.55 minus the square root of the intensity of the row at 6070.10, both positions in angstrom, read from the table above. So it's 7.75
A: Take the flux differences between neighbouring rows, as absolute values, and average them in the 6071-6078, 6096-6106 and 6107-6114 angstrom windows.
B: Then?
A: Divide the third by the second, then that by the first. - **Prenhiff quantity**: 15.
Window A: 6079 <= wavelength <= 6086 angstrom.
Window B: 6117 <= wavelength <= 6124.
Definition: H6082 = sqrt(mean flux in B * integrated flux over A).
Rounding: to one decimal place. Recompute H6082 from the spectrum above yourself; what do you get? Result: 29.6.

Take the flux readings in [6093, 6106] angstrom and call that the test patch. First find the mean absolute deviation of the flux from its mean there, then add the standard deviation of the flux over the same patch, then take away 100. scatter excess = -99.7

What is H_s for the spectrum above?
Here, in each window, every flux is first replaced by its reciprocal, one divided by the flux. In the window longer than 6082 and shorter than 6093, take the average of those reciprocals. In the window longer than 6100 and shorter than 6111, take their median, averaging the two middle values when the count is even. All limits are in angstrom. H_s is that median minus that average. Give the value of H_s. 0.0027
